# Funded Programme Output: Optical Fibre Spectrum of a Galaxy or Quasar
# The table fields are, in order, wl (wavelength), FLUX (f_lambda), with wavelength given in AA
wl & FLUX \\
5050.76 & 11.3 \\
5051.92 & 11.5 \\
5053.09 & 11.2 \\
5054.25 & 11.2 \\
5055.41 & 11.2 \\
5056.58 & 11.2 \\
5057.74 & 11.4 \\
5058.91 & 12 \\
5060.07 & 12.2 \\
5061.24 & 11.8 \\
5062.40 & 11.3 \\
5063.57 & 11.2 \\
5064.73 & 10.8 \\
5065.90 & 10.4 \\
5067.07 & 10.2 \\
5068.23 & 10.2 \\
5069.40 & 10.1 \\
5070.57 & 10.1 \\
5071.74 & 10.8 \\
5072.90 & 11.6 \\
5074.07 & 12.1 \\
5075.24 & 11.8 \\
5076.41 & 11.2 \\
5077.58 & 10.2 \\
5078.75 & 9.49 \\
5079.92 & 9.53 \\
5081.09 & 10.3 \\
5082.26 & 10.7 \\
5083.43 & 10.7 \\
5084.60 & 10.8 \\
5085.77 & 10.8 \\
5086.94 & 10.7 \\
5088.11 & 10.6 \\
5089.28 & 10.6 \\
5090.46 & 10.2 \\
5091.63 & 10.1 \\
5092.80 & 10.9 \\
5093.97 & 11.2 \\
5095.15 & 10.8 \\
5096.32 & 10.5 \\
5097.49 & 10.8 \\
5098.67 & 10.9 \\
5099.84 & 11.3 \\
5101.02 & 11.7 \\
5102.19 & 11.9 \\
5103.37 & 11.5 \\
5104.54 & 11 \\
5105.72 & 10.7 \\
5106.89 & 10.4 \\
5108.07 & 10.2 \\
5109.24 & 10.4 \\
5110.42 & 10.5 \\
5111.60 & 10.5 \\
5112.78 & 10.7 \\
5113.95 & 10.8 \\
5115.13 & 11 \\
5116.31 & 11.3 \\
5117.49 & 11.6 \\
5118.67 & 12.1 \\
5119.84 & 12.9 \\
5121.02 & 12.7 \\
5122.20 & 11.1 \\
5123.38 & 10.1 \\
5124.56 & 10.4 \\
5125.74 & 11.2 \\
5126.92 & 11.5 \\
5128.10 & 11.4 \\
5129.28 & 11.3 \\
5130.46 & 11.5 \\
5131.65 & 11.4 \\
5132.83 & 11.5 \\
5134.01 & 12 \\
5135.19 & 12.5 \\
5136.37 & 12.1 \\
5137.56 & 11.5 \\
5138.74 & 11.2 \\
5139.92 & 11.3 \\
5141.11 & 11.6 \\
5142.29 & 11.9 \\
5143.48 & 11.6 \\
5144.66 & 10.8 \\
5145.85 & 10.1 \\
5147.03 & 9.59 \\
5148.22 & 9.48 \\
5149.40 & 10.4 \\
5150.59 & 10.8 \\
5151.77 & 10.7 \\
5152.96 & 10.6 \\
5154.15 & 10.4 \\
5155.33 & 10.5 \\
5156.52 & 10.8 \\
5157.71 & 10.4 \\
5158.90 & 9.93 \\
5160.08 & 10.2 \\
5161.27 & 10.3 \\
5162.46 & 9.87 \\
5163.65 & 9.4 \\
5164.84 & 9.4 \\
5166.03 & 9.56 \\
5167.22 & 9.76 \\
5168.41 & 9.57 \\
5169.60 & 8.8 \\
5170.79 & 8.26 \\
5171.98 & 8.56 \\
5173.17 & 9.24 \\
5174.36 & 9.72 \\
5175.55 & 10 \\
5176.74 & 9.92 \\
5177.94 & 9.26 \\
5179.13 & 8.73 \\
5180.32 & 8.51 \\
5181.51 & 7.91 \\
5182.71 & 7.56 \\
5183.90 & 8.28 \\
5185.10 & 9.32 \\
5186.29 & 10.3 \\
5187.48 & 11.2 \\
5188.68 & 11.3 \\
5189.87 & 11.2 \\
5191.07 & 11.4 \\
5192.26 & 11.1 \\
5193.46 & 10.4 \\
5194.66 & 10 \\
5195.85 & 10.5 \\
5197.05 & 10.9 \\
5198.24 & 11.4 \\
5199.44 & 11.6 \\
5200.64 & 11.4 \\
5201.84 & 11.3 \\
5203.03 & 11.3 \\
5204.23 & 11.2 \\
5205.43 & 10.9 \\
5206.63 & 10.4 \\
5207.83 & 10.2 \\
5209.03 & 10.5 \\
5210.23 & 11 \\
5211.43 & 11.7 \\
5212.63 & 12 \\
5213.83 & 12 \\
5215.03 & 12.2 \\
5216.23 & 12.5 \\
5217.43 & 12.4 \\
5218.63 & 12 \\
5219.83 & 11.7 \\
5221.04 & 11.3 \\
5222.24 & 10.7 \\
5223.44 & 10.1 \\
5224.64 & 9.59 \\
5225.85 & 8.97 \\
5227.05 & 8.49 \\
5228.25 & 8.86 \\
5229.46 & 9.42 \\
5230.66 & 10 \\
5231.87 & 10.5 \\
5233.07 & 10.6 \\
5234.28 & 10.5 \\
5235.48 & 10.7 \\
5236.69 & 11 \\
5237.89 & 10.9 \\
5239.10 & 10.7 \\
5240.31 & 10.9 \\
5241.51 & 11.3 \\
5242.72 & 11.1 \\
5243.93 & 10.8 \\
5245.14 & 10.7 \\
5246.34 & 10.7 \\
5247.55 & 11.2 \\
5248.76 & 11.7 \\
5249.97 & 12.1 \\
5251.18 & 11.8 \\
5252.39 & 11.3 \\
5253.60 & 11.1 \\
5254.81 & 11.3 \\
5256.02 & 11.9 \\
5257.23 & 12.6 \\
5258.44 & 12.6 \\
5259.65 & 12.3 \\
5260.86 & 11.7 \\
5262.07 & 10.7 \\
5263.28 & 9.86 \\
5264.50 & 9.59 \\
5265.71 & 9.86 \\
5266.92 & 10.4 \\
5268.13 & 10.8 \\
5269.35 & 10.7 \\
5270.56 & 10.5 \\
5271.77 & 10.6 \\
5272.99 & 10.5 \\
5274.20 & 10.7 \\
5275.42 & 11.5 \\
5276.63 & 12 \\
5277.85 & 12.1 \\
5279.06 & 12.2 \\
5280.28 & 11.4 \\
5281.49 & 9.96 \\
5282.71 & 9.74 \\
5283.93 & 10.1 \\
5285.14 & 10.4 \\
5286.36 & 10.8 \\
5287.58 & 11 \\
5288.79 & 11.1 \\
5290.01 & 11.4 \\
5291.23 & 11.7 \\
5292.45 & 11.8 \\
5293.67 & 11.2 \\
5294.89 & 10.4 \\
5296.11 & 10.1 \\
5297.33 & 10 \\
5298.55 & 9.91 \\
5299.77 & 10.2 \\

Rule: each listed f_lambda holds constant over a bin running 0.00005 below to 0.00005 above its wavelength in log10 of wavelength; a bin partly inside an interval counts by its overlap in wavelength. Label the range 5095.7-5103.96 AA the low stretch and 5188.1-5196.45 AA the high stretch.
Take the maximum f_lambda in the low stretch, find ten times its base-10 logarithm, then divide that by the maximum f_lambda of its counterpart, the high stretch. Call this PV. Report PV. 0.94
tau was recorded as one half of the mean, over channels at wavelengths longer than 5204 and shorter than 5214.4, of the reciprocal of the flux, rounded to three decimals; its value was 0.045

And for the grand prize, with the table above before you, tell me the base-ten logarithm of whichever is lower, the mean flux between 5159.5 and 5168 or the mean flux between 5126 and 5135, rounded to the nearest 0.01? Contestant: 0.99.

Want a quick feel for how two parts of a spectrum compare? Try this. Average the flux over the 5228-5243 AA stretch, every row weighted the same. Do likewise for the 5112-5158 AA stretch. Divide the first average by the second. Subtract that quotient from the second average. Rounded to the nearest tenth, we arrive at 10.2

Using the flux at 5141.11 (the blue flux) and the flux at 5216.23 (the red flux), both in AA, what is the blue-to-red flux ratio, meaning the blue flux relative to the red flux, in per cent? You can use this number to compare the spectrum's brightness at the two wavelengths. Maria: 93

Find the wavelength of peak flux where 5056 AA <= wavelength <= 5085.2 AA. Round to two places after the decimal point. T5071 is 5060.07 AA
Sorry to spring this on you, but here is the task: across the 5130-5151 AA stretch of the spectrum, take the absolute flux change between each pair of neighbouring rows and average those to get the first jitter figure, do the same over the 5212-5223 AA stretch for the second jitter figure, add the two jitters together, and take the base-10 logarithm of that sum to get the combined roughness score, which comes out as -0.16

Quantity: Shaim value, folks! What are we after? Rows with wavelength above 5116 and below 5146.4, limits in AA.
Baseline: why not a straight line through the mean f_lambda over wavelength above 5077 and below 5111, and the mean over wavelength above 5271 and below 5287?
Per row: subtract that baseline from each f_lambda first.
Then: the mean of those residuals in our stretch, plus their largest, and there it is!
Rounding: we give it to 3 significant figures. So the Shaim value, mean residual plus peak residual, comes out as 2.96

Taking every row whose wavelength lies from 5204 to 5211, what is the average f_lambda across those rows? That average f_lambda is 10.7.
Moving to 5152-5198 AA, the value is 9.8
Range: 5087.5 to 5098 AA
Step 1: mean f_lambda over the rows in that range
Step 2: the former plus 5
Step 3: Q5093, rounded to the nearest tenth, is 15.6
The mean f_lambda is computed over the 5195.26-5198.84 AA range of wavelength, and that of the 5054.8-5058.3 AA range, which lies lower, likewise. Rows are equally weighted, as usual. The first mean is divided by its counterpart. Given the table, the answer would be 0.97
